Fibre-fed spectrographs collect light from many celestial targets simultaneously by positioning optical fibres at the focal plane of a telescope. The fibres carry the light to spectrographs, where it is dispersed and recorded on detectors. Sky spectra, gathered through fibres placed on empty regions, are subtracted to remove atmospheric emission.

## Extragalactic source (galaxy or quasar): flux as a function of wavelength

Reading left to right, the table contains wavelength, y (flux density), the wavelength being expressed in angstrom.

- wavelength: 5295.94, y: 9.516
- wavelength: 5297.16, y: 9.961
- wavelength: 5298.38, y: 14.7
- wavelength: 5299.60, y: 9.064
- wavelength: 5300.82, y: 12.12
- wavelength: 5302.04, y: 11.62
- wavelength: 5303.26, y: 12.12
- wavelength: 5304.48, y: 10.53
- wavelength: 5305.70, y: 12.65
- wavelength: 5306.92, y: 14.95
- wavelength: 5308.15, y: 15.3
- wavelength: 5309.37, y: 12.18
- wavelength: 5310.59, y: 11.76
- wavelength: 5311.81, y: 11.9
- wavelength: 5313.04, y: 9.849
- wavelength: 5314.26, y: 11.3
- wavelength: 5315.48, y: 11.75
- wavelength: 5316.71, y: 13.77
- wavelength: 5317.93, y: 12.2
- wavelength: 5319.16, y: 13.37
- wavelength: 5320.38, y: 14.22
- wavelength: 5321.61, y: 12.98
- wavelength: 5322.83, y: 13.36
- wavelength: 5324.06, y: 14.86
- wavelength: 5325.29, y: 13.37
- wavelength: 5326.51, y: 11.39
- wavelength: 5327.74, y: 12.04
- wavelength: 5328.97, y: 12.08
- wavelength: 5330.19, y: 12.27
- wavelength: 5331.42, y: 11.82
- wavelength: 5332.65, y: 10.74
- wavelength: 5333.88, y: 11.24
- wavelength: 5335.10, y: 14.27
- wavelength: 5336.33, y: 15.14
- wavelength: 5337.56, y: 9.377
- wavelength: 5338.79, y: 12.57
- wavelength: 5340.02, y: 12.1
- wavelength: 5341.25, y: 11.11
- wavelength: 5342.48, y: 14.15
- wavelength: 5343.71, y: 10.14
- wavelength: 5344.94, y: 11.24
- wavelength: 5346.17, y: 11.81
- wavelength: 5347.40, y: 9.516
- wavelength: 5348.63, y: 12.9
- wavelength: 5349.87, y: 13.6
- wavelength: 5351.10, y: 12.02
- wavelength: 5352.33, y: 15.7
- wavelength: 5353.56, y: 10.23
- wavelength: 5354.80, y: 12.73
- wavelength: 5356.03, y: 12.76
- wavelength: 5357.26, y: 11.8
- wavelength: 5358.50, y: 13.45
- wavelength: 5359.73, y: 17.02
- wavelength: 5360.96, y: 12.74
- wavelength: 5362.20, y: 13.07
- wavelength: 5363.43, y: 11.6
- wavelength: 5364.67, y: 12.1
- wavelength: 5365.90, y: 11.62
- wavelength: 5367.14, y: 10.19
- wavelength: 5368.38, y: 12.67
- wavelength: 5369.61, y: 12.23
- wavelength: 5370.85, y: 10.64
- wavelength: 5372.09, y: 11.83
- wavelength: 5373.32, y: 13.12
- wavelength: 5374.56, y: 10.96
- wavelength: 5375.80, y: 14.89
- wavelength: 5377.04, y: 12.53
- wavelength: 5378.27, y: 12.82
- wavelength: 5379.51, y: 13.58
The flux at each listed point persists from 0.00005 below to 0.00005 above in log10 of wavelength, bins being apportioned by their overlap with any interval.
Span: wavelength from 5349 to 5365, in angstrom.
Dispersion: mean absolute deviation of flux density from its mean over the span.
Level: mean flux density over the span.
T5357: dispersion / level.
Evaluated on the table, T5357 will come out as 0.094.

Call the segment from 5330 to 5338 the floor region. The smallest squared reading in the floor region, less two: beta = 86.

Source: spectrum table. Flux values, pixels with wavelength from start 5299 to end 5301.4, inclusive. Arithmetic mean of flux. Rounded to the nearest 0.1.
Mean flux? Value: 10.6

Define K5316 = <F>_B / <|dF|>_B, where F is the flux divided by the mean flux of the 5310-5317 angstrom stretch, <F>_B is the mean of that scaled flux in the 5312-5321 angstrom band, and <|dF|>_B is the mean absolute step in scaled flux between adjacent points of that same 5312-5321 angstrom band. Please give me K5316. 10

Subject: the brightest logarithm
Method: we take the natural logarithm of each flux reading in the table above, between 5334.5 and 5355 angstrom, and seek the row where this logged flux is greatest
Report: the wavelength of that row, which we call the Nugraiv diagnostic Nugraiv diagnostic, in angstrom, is 5352.33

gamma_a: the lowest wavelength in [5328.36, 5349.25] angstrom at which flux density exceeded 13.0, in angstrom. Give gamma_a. 5335.10 angstrom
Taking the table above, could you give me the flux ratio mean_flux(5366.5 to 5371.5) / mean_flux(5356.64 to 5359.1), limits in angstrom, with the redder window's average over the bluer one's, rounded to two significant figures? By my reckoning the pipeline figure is 0.91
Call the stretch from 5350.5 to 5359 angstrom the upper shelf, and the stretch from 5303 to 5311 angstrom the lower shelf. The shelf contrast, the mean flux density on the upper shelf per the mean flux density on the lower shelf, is 0.99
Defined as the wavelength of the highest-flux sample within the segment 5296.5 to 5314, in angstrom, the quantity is 5308.15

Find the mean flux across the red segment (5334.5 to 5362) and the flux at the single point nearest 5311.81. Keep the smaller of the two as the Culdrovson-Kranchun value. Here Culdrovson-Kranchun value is 11.9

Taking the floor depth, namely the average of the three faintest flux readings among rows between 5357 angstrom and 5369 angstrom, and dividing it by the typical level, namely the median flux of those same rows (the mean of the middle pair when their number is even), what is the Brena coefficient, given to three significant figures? 0.899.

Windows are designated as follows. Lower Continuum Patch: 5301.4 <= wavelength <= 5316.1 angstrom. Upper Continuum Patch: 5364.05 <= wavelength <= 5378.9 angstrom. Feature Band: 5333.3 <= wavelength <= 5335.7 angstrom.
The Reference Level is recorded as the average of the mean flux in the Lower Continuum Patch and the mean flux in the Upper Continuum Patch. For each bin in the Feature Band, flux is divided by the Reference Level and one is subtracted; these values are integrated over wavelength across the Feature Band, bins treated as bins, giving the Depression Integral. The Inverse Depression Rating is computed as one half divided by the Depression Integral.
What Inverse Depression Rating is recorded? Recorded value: 4.1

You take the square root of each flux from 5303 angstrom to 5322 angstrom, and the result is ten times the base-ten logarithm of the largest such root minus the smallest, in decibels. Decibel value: -1.1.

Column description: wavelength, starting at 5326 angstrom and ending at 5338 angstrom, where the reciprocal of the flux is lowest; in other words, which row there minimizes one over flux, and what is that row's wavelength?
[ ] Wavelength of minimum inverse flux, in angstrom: 5336.33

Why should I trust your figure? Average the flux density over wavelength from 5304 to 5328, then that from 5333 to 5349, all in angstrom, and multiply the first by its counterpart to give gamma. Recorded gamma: 152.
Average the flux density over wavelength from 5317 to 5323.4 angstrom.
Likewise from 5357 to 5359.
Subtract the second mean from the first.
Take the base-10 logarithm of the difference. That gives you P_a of -0.2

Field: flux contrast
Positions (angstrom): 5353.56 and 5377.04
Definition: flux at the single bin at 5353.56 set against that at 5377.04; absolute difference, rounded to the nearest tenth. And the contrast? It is 2.3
